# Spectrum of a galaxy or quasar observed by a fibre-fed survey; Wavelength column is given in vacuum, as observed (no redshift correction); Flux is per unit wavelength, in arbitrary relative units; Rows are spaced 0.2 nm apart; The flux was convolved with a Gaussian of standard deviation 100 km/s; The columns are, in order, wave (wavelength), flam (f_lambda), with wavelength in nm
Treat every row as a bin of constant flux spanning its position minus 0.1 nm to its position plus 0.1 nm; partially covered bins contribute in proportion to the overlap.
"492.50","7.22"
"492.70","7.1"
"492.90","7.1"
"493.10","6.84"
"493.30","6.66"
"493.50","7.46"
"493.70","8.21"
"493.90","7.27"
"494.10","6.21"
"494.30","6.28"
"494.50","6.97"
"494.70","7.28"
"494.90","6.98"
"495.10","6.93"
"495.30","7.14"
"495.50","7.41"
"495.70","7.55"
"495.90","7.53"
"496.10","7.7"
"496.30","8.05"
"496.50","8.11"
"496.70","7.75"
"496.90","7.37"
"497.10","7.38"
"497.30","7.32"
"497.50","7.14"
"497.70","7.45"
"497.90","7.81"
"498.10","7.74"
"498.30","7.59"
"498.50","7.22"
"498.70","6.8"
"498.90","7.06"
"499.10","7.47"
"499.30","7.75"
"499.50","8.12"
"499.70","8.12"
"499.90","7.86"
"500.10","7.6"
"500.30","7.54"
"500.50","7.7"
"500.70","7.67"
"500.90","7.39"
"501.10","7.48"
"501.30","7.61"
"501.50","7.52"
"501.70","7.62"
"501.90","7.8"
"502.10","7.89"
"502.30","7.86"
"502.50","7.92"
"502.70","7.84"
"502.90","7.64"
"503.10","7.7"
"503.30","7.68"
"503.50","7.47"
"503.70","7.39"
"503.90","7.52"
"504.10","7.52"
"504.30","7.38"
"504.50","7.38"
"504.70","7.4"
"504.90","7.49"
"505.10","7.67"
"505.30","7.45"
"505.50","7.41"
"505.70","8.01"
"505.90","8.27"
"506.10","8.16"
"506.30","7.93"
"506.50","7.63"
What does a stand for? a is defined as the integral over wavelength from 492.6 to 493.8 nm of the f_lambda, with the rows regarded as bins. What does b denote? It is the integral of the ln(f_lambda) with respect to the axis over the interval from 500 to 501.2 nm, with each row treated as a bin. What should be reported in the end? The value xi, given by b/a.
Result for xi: 0.280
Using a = 8.7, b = 2.43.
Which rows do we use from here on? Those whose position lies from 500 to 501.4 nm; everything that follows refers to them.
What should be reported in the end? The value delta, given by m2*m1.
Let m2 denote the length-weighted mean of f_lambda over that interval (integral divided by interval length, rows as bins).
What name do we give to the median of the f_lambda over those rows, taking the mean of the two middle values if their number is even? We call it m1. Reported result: 57.5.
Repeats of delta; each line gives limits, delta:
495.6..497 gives 59.5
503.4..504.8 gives 55.0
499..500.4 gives 60.3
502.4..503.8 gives 58.9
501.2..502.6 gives 60.4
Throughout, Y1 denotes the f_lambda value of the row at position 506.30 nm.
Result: 7.93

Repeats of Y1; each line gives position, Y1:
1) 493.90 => 7.27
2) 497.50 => 7.14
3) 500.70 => 7.67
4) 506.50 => 7.63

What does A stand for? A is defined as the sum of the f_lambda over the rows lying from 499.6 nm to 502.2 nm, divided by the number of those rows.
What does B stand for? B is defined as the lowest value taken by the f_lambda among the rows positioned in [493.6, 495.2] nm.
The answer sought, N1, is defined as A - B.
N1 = 1.5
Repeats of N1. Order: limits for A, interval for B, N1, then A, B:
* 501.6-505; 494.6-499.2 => 0.8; 7.62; 6.8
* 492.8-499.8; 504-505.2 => 0.0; 7.36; 7.38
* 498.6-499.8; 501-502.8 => 0.1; 7.55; 7.48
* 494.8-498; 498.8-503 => 0.4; 7.48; 7.06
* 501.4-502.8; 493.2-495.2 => 1.6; 7.78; 6.21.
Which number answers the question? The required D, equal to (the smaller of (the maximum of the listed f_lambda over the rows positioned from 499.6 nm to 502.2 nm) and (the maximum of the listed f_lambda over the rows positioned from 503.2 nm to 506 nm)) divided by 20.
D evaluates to 0.406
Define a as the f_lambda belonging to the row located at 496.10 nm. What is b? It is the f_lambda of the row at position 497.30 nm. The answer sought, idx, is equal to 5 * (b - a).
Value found -1.9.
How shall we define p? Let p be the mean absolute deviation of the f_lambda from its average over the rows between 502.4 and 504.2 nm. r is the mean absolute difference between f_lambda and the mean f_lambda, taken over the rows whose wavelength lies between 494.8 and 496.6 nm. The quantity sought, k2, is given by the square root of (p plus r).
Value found 0.686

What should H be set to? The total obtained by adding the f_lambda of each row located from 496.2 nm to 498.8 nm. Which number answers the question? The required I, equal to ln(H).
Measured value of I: 4.582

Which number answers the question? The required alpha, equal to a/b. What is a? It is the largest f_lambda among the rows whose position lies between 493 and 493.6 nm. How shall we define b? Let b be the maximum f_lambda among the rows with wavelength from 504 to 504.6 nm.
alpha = 0.99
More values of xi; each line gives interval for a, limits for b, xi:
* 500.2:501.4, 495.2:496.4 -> 0.267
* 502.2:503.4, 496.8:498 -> 0.258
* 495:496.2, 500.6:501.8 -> 0.274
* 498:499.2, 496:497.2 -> 0.279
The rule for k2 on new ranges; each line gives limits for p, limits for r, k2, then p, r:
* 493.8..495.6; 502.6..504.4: 0.663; 0.31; 0.13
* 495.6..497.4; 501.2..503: 0.603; 0.23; 0.13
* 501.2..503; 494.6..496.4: 0.640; 0.13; 0.28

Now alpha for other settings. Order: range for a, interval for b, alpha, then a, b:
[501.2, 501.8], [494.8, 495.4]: 1.07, 7.62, 7.14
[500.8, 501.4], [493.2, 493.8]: 0.93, 7.61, 8.21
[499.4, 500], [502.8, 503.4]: 1.05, 8.12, 7.7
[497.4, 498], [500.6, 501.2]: 1.02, 7.81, 7.67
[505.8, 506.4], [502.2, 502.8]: 1.04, 8.27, 7.92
